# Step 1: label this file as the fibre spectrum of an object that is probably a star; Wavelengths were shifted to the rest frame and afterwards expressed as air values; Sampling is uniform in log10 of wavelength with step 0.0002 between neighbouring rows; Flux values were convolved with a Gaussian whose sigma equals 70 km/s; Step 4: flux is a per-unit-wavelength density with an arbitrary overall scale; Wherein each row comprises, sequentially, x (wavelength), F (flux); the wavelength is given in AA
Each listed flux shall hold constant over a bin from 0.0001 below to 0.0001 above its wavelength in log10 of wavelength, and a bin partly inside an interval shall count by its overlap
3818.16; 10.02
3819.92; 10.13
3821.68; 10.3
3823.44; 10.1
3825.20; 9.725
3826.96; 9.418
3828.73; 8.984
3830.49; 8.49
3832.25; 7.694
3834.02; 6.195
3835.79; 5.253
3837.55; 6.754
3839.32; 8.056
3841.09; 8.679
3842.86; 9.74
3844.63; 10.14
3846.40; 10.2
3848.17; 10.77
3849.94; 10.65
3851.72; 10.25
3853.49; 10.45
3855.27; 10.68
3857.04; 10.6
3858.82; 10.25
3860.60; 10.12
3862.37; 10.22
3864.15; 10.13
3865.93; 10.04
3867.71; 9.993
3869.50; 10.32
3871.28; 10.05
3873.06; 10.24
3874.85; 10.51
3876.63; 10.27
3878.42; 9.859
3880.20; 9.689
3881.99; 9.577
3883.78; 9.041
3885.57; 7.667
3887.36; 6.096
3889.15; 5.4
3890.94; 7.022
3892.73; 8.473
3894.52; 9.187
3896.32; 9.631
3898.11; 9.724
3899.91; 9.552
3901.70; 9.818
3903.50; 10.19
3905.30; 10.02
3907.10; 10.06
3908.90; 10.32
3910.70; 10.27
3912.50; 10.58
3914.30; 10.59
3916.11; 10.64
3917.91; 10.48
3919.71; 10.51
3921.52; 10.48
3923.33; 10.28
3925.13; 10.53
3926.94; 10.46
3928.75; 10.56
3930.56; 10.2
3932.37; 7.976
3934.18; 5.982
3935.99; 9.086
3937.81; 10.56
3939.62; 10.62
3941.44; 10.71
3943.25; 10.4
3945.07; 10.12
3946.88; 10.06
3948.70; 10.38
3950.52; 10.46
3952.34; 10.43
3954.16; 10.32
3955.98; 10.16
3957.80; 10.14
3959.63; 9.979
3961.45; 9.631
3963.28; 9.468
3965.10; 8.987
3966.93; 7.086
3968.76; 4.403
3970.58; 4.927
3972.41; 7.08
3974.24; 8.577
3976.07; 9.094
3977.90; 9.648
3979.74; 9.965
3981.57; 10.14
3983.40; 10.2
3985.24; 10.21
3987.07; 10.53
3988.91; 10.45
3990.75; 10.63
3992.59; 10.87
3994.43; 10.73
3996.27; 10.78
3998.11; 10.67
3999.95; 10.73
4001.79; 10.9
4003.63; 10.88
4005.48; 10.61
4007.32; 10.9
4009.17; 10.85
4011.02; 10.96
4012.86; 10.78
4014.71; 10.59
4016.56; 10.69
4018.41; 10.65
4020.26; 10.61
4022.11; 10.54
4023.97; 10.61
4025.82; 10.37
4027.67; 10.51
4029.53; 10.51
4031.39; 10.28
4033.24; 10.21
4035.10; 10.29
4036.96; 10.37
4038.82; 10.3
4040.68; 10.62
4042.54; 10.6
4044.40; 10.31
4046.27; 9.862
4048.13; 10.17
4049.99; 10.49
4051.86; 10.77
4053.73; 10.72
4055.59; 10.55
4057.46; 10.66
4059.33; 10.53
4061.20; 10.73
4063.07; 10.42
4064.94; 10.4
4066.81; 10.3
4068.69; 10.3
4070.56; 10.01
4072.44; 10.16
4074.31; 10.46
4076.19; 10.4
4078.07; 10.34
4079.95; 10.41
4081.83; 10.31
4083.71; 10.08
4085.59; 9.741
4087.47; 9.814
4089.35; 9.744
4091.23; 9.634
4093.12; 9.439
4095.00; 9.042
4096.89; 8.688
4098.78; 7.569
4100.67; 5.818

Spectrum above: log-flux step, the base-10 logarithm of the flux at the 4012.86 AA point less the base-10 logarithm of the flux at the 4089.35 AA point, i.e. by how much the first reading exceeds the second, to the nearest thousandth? 0.044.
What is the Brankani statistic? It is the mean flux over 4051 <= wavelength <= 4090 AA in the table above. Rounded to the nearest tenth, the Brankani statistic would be 10.3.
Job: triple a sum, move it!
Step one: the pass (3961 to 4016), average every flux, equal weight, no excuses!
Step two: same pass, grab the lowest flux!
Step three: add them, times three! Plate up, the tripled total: 42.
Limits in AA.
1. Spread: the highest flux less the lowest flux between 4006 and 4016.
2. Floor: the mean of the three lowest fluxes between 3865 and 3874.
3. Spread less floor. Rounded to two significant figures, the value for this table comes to -9.7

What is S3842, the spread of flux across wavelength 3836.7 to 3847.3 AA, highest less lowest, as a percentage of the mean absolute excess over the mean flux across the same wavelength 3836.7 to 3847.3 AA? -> 314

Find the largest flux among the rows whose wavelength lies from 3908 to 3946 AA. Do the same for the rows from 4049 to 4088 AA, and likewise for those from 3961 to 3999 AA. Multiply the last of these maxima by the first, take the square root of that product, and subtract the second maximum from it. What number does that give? 0.020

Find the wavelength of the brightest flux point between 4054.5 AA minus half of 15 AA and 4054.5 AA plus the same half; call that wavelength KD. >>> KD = 4051.86 AA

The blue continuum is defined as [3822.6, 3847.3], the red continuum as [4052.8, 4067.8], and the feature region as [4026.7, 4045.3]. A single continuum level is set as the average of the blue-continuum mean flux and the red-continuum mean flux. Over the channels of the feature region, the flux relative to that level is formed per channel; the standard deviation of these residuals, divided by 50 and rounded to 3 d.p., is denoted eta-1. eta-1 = 0.003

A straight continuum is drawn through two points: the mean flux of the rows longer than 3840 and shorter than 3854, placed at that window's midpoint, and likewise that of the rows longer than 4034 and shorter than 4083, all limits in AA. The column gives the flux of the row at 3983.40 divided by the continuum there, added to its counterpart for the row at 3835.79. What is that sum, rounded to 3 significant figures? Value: 1.51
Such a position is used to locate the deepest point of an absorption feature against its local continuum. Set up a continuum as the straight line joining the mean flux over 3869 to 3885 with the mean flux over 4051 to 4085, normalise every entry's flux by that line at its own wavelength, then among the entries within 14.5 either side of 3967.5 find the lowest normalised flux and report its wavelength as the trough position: 3968.76 AA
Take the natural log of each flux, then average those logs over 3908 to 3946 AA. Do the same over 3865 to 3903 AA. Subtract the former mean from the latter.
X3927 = -0.10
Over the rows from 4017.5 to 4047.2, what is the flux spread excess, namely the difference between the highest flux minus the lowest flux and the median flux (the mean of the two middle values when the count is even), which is -10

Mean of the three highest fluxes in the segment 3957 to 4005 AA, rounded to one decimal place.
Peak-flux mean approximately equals 10.9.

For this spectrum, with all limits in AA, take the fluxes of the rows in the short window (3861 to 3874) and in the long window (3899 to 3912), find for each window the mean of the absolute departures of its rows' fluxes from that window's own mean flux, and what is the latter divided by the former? 2.0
